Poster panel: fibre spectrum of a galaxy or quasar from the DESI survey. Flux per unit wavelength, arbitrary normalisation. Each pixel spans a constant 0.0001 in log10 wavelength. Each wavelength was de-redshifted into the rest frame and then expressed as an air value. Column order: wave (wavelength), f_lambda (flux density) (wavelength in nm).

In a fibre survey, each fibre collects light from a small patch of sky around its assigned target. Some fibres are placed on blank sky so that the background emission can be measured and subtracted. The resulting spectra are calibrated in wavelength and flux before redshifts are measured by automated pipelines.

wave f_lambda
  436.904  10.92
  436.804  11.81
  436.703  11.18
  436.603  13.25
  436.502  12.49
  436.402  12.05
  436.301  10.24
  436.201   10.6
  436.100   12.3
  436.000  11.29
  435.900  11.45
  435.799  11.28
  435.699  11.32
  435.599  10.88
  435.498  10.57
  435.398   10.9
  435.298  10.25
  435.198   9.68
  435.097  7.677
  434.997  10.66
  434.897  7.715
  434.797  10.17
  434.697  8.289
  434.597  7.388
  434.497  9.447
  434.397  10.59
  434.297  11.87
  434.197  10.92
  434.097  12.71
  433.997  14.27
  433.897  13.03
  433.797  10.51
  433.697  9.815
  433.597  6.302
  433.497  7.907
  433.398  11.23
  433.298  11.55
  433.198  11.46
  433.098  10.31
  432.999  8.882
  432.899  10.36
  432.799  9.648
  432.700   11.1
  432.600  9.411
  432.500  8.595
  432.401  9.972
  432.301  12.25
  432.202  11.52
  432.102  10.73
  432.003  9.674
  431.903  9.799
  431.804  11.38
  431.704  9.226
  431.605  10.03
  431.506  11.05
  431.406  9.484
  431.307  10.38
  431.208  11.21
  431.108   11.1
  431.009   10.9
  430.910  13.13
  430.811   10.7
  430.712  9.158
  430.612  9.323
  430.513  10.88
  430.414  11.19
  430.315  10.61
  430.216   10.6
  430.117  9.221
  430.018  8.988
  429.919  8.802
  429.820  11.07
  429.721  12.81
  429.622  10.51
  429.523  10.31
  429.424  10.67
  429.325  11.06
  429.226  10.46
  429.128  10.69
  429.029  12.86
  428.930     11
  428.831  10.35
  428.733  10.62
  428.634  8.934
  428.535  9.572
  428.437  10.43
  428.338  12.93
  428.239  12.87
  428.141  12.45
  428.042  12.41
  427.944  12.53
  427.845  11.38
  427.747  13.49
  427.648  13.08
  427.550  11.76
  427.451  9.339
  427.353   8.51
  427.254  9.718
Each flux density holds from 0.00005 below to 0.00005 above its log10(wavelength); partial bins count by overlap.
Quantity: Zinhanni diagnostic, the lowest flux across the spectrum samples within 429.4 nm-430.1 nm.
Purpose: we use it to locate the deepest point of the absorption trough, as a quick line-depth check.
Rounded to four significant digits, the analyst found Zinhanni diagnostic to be 8.802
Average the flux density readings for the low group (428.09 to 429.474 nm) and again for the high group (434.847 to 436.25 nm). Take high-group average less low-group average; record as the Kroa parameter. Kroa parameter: -0.6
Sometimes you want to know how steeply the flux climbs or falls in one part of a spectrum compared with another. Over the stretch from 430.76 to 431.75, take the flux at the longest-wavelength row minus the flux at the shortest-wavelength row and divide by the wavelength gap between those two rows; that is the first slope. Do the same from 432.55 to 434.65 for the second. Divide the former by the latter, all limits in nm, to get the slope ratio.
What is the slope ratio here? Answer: 1.6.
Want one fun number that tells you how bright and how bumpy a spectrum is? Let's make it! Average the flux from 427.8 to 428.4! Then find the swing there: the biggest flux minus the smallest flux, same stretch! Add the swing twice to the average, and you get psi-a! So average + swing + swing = 15.5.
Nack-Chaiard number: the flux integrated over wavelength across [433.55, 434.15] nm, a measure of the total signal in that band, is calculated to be 6.7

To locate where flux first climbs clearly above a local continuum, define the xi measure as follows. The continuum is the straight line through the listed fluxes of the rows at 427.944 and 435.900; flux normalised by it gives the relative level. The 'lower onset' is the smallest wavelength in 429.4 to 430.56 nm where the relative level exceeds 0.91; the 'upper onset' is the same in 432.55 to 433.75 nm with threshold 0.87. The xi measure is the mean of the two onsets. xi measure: 431.21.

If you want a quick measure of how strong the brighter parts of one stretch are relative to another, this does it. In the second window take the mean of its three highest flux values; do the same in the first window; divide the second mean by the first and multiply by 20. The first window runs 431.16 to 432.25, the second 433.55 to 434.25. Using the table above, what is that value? 23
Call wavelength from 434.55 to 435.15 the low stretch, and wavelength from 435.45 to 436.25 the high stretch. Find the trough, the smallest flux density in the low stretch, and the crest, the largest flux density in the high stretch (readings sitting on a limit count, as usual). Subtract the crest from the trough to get -4.9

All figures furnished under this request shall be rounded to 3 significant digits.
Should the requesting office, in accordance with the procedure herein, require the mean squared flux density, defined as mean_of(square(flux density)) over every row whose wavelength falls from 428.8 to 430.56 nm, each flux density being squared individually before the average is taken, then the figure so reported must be 115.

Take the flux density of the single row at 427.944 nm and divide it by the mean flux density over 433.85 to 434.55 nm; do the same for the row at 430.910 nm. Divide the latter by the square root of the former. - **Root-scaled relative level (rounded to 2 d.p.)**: 1.08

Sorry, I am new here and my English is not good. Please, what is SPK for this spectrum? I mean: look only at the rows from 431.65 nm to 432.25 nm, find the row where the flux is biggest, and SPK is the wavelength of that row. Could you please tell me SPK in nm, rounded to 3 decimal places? 432.202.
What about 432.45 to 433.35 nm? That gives 433.298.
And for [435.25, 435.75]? 435.699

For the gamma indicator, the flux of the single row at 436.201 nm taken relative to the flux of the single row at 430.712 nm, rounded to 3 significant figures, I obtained 1.16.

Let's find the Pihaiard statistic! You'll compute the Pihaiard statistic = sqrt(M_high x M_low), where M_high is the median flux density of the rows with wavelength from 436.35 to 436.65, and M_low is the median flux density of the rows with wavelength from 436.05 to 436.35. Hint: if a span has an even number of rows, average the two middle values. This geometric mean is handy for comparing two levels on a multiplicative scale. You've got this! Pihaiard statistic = 11.5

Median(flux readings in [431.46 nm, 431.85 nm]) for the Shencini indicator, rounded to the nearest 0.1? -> 10.5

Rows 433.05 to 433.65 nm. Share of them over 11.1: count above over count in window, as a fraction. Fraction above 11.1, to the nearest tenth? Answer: 0.5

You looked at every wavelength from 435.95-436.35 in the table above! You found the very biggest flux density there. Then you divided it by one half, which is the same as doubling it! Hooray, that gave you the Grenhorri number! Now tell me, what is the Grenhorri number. 24.6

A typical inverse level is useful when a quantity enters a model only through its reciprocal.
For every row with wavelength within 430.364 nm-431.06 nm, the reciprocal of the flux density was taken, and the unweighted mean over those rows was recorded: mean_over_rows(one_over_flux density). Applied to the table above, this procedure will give 0.094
